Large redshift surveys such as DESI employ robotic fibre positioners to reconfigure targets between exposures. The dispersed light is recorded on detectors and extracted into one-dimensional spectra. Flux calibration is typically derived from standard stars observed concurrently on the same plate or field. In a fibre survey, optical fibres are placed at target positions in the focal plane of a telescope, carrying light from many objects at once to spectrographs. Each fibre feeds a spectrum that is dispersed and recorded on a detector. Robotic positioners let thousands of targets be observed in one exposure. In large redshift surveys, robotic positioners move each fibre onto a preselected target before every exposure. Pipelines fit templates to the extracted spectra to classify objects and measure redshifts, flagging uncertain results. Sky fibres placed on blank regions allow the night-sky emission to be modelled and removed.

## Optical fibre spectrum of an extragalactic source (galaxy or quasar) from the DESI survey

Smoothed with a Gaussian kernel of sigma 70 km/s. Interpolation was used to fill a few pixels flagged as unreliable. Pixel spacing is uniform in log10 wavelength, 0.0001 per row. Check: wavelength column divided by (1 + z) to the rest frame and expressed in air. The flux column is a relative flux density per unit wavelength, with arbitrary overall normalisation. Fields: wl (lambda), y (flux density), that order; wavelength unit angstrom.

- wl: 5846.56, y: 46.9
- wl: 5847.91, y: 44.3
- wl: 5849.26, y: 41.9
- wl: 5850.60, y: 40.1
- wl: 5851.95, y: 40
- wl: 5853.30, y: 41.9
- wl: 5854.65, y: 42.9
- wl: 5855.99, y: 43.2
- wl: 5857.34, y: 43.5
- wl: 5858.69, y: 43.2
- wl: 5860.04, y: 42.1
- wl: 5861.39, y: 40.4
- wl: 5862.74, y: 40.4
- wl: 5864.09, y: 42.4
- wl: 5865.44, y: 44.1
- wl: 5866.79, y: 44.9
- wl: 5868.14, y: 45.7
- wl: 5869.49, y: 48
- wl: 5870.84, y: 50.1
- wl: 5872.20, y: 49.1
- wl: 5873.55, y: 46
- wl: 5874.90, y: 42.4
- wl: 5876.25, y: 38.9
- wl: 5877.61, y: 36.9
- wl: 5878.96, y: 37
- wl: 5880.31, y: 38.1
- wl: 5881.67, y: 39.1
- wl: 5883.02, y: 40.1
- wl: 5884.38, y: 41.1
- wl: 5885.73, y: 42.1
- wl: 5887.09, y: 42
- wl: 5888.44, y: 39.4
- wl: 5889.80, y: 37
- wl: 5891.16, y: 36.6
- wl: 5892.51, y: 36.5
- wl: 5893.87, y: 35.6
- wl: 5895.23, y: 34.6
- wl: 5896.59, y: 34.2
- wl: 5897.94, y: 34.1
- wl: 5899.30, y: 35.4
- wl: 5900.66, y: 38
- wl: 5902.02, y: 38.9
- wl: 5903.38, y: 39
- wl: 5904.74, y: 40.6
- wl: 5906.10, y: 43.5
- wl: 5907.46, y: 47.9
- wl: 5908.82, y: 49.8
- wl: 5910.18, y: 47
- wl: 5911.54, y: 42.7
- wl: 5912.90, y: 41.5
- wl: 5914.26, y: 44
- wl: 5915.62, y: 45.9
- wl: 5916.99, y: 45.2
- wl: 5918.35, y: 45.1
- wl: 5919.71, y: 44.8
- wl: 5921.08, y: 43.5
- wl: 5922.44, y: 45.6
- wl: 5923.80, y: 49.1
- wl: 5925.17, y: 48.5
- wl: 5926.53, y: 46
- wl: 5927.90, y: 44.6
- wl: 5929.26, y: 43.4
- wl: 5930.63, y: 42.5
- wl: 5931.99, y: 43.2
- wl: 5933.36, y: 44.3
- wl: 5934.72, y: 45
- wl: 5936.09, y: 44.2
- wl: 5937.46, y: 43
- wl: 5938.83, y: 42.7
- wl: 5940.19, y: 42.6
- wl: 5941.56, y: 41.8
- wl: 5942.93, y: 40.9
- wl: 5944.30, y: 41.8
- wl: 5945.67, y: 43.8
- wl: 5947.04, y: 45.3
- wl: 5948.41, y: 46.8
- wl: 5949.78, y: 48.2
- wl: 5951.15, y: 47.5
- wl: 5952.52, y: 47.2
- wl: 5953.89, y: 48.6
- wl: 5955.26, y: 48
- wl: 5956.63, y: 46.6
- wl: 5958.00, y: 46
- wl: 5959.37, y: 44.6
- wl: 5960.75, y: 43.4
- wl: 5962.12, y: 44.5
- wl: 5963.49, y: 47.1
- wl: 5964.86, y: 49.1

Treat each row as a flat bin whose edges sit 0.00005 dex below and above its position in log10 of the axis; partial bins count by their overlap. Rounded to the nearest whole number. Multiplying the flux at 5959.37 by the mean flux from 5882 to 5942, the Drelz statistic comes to 1878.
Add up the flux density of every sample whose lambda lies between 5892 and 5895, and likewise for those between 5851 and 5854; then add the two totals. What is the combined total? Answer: 154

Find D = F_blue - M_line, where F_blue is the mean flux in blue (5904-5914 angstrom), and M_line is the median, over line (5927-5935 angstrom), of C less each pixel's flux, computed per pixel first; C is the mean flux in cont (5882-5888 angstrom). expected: 47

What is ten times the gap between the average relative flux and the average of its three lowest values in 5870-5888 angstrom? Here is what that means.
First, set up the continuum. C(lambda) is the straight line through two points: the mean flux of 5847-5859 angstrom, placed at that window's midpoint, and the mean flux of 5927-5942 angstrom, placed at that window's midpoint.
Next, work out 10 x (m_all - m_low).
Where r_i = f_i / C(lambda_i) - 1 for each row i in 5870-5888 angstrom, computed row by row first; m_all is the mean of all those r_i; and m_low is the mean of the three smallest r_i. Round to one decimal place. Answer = 1.0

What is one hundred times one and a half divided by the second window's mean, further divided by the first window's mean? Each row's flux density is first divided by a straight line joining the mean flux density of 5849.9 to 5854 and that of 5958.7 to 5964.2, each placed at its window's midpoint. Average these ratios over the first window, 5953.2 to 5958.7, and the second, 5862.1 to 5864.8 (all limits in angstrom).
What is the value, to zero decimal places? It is 141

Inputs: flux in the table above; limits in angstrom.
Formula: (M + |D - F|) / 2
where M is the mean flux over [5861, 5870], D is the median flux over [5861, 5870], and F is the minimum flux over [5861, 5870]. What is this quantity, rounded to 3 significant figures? 23.7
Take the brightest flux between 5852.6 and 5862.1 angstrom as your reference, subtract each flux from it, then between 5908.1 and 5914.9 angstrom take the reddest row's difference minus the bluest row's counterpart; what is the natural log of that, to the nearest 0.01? 1.76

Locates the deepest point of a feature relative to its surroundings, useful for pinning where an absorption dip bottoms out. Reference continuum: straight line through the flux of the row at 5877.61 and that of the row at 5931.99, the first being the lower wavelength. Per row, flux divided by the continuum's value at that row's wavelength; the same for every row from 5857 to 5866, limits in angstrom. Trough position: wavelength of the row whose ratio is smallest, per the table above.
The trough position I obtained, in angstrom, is 5862.74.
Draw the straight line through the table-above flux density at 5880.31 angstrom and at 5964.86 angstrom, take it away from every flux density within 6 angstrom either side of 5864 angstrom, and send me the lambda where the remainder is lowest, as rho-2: 5862.74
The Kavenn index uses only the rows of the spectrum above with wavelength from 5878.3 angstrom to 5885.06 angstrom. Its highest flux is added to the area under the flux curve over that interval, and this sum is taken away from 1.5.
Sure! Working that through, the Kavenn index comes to -304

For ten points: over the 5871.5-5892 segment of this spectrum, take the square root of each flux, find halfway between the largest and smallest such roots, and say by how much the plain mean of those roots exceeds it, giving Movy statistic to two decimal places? -0.18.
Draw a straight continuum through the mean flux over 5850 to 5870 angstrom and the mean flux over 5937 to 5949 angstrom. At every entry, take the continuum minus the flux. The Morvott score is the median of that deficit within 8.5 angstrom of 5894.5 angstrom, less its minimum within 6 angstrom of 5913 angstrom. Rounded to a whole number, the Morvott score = 13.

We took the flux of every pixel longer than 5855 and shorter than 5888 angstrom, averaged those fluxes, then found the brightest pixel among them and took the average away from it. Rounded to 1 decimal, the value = 7.6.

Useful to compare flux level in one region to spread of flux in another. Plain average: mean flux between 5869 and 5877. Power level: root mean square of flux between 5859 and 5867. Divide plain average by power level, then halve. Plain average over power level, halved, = 0.54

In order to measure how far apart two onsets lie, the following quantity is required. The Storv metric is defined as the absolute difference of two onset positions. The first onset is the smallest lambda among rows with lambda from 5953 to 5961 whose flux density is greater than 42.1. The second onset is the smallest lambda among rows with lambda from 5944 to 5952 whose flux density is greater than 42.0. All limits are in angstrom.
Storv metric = 8.2 angstrom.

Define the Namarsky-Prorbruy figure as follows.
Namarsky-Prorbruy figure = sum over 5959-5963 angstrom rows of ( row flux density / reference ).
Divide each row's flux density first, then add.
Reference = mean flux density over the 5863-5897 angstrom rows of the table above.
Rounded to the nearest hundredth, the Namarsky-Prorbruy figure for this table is 3.24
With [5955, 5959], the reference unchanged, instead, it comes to 3.44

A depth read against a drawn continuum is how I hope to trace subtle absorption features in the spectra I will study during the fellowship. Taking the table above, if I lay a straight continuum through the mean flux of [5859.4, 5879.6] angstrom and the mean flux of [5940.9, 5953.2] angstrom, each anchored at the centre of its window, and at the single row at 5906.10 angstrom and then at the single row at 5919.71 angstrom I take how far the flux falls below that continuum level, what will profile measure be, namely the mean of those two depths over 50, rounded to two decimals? 0.00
